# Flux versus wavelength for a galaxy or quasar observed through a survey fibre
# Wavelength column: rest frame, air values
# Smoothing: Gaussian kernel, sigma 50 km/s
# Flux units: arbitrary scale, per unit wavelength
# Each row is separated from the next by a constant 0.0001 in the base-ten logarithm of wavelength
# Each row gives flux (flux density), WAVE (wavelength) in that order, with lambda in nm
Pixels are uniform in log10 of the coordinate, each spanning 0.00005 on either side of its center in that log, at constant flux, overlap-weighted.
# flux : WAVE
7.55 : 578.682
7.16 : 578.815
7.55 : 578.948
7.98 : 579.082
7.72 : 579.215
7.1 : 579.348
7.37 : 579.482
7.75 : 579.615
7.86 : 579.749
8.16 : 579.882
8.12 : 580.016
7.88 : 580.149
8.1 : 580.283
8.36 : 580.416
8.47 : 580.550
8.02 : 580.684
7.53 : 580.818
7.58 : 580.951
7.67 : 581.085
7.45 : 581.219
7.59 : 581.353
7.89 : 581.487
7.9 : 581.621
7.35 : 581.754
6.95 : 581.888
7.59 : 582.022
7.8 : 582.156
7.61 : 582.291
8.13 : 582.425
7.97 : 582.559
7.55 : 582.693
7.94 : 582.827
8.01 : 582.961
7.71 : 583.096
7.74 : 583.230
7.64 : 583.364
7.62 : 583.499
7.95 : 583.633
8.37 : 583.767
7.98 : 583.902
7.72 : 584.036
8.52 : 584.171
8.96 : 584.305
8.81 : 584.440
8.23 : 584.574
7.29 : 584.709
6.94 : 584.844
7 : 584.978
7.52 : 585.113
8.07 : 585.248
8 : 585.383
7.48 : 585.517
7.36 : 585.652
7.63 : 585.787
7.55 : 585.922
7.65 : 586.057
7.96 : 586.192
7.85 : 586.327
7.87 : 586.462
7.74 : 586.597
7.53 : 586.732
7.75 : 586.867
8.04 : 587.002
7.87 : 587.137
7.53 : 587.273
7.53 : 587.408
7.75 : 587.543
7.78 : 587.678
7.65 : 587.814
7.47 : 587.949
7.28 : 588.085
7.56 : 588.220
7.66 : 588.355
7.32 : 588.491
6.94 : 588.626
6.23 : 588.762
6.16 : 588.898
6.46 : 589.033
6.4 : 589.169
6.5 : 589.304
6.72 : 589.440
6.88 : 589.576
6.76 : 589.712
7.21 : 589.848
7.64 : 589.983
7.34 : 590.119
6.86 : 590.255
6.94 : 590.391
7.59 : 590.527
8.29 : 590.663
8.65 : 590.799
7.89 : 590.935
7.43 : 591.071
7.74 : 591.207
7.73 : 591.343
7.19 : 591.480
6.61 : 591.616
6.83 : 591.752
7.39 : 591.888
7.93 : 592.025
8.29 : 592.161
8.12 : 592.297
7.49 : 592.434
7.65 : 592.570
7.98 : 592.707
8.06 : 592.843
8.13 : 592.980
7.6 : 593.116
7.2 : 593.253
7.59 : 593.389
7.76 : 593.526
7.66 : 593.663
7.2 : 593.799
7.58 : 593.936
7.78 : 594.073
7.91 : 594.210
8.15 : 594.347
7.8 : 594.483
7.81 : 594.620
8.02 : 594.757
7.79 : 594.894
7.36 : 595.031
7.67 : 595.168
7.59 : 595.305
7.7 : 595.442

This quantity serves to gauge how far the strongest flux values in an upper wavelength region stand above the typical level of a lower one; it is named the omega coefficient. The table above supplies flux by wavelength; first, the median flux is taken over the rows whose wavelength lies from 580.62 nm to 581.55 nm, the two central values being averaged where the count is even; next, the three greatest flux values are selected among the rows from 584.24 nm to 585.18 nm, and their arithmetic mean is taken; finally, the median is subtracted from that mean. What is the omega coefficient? 1.1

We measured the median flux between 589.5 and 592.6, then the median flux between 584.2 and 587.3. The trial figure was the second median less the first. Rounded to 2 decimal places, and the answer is 0.25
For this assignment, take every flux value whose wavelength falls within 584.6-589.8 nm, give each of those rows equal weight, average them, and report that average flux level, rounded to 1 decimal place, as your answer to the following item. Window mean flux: 7.4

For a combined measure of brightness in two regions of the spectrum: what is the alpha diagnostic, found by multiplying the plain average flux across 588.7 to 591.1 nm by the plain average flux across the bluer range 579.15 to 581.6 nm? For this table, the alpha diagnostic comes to 55.5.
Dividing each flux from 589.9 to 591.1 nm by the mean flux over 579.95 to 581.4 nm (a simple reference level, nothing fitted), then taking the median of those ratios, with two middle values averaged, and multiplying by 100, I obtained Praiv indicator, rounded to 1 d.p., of 96.2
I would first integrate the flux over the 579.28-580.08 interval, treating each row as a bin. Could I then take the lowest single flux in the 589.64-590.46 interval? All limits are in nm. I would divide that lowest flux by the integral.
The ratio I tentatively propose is 1.09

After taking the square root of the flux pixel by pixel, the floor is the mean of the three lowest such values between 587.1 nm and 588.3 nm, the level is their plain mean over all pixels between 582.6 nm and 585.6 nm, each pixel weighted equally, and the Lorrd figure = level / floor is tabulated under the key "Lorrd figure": 1.03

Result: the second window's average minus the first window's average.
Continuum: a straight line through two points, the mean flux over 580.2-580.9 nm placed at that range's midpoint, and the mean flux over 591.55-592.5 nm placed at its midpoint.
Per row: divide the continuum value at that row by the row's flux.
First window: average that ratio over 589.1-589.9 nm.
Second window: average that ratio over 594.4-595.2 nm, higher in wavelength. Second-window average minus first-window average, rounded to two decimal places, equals -0.18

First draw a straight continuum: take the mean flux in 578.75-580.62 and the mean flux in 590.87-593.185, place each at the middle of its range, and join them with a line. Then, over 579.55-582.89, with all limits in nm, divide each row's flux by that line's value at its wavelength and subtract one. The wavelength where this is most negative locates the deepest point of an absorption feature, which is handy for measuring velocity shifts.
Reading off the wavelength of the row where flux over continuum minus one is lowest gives 581.888 nm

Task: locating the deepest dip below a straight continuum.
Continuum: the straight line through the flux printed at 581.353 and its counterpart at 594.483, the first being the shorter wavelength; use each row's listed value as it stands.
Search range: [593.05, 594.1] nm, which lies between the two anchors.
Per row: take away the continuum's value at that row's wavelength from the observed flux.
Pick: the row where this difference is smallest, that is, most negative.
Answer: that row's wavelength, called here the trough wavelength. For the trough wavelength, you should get 593.799 nm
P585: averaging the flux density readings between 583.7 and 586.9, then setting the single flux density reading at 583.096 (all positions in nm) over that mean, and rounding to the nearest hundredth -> 0.99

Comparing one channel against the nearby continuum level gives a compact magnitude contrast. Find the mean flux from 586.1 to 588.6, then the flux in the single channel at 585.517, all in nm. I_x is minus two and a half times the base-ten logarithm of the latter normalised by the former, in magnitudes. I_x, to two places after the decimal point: 0.03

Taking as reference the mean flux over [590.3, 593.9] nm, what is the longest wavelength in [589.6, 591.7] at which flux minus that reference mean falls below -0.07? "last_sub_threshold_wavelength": 591.616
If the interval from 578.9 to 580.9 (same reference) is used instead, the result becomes 580.818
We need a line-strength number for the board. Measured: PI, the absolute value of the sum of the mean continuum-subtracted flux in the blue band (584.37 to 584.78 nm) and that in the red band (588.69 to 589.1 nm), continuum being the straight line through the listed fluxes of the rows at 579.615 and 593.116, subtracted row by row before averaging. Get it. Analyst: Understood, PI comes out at 0.95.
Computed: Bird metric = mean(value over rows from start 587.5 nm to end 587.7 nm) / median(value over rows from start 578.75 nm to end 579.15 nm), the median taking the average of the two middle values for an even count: 1.03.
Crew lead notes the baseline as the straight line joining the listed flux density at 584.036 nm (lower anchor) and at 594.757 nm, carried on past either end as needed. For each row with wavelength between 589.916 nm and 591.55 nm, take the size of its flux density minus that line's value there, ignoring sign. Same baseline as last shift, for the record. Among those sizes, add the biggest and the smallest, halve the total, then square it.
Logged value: 0.3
